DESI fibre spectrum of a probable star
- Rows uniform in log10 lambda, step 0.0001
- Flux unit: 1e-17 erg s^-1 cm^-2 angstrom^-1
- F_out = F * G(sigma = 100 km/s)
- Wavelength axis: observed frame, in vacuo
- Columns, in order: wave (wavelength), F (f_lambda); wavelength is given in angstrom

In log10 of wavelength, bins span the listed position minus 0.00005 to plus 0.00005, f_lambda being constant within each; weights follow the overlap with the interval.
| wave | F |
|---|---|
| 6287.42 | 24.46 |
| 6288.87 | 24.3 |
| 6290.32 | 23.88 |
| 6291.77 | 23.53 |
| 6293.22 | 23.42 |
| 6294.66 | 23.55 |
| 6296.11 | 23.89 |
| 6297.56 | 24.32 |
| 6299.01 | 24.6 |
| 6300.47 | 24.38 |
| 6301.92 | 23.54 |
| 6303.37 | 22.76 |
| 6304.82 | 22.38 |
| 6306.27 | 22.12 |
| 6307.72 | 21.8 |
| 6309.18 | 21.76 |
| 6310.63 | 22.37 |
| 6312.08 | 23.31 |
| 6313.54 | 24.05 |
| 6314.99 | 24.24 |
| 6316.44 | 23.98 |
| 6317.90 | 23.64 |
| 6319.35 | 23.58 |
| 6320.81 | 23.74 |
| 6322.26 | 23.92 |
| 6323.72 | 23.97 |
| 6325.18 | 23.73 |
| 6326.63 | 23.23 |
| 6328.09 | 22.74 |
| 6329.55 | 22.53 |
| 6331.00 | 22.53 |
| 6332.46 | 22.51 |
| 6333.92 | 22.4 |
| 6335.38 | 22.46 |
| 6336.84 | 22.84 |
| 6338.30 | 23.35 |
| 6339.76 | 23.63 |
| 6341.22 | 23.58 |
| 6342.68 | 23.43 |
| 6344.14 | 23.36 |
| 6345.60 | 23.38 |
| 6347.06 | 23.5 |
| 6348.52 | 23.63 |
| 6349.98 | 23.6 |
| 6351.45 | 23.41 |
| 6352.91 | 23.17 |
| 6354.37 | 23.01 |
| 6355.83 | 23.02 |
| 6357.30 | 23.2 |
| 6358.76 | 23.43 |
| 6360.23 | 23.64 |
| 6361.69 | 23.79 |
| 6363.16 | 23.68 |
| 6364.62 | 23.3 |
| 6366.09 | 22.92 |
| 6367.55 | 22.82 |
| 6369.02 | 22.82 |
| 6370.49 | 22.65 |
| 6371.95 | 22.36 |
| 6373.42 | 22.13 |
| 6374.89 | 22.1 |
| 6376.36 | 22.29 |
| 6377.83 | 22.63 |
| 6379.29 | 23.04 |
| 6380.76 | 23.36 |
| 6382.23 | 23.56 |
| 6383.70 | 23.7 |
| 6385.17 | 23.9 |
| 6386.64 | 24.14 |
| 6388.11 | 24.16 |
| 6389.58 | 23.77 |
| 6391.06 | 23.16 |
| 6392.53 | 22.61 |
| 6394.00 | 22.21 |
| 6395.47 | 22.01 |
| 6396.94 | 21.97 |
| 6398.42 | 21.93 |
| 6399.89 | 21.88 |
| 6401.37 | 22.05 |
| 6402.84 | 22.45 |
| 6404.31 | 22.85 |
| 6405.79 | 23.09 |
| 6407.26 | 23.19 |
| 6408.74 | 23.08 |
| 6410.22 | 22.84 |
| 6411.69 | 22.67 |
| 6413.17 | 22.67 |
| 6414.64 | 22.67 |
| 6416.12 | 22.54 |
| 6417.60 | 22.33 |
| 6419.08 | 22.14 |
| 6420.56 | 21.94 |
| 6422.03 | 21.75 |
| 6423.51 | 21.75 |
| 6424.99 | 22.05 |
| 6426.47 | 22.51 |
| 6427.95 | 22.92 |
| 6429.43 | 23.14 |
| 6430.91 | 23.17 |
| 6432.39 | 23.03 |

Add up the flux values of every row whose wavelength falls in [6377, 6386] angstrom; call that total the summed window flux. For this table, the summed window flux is 140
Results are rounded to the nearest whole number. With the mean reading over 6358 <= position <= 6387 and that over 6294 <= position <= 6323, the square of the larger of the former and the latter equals 547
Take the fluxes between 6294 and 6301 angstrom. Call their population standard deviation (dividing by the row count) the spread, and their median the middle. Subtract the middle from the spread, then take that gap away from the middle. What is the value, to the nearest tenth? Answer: 48.3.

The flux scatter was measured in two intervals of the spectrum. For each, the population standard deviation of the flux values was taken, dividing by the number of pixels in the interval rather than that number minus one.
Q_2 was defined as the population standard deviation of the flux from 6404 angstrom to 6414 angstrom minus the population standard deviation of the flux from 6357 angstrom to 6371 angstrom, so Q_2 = -0.19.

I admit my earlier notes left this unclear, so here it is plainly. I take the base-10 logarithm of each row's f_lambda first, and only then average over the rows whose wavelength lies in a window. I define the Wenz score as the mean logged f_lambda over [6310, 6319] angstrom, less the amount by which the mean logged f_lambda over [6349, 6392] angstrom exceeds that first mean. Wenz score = 1.38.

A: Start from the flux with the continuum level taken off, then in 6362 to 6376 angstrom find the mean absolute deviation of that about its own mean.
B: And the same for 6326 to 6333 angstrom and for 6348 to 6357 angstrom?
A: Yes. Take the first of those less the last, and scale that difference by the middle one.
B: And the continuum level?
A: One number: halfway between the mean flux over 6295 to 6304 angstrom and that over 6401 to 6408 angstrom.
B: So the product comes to 0.03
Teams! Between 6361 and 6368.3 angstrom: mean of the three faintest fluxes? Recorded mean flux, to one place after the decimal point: 23.0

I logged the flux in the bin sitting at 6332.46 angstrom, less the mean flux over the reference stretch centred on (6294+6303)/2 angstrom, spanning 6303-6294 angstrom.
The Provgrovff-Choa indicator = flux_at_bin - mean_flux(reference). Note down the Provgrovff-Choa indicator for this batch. -1.5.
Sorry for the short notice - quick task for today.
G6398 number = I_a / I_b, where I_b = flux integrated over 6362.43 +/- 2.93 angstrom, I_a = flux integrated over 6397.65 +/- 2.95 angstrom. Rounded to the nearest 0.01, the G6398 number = 0.94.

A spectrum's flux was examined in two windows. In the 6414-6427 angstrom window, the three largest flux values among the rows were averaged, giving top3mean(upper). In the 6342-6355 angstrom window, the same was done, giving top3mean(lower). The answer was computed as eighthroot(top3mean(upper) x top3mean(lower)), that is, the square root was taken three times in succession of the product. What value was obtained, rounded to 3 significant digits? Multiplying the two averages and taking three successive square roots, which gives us 2.19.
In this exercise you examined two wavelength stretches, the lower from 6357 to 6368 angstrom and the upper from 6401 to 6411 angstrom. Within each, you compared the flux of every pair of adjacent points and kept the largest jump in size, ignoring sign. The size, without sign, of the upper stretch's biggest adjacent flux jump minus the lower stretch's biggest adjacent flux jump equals 0.0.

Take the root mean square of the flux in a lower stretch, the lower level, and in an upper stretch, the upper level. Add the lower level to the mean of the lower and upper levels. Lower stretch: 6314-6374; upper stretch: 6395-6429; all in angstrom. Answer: 46.1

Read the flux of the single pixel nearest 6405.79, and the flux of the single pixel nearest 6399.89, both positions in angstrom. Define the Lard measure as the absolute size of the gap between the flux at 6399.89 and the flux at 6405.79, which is 1.21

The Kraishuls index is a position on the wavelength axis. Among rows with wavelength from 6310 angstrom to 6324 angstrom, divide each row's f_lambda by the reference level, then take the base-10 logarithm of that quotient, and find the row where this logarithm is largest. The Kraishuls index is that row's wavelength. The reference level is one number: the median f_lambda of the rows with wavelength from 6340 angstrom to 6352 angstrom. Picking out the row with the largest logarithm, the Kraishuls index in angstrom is 6314.99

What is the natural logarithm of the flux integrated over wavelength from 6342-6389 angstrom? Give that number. 7.0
